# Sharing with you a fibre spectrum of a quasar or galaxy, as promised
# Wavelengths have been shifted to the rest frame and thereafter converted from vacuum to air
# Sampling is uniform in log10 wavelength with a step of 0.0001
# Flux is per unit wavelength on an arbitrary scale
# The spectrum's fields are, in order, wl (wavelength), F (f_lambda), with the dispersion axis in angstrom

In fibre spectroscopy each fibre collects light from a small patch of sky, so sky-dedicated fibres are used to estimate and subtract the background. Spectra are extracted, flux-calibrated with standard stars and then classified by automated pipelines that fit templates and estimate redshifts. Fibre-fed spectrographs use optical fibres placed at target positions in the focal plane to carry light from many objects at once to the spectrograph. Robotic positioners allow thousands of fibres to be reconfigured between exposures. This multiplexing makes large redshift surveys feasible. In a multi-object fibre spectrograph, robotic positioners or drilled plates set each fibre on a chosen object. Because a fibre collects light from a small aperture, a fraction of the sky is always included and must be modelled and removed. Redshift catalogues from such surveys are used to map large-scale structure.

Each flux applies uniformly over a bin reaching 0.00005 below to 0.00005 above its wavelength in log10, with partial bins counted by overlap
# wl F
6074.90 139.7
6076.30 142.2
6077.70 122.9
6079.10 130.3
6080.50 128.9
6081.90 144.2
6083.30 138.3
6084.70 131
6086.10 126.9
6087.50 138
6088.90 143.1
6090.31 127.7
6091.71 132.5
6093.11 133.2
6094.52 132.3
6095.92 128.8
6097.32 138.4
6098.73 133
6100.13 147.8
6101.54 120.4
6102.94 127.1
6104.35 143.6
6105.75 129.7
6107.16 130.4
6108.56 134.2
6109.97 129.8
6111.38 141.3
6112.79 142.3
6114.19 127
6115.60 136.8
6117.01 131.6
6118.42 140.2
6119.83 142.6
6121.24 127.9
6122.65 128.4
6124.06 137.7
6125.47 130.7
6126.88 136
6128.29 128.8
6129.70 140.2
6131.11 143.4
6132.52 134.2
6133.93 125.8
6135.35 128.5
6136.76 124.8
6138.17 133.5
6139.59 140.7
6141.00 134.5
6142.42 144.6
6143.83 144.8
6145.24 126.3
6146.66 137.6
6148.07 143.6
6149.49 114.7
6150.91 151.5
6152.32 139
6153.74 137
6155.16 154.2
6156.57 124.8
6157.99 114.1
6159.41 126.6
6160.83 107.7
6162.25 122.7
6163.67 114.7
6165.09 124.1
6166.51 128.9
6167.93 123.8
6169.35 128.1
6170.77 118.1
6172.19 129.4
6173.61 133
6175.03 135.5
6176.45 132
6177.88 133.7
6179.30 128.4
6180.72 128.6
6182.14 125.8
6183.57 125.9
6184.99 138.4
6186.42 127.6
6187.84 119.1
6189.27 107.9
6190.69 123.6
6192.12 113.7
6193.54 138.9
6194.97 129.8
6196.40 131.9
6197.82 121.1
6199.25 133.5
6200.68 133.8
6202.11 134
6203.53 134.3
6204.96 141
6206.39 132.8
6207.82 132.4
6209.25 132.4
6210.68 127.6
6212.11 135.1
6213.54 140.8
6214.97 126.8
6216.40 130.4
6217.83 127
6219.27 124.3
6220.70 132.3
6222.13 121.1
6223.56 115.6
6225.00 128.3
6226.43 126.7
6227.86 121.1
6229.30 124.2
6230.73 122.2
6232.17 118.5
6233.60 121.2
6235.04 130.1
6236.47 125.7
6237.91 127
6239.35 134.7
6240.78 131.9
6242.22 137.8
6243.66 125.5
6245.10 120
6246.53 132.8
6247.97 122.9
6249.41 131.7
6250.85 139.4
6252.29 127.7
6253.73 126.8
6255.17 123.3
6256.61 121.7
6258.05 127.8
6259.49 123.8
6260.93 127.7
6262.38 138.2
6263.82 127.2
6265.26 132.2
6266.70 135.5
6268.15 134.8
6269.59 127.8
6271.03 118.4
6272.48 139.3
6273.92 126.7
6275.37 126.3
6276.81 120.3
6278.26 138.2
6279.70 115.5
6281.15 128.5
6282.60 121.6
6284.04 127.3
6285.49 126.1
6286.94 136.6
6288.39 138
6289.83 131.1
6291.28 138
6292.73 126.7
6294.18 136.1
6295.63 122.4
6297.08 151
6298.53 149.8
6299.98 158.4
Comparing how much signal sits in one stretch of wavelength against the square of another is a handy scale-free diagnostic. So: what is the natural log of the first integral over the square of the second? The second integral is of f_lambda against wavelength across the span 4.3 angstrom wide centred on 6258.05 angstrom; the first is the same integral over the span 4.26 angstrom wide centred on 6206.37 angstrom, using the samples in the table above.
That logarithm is -6.21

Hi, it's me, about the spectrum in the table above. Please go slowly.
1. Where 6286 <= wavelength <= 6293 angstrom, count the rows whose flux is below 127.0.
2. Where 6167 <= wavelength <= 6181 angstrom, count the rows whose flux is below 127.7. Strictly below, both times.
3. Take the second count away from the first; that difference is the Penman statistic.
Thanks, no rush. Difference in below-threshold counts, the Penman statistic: -1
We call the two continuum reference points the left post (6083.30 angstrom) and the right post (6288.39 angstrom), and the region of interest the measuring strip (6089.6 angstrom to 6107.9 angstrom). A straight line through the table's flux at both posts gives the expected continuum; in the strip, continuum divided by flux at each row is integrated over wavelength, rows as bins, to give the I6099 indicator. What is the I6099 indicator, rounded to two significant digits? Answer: 19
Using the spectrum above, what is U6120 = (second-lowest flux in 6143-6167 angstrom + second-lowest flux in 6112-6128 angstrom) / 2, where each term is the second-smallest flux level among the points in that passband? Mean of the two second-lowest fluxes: 121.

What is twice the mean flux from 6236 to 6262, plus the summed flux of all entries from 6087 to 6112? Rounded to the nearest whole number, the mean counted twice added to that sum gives 2668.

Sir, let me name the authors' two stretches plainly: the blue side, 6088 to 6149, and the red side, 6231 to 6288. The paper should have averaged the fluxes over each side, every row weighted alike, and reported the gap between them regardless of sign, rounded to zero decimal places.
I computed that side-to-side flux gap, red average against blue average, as 6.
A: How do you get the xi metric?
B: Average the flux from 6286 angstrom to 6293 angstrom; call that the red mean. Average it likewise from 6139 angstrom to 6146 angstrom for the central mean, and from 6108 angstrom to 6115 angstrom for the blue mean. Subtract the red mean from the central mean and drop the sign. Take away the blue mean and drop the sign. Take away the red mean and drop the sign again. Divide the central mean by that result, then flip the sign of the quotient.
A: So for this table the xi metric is -42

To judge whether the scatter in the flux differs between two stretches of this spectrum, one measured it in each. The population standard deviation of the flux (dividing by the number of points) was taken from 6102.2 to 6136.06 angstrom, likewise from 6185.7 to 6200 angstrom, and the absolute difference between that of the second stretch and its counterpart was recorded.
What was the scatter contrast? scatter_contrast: 3.1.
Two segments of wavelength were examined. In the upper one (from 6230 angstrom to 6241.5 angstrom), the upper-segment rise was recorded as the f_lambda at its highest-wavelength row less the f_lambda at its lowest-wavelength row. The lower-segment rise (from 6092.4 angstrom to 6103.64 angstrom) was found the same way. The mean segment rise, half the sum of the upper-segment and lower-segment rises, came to 2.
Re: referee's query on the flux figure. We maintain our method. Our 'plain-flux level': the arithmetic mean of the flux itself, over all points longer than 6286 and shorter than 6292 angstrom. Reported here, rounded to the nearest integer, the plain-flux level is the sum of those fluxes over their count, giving 136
